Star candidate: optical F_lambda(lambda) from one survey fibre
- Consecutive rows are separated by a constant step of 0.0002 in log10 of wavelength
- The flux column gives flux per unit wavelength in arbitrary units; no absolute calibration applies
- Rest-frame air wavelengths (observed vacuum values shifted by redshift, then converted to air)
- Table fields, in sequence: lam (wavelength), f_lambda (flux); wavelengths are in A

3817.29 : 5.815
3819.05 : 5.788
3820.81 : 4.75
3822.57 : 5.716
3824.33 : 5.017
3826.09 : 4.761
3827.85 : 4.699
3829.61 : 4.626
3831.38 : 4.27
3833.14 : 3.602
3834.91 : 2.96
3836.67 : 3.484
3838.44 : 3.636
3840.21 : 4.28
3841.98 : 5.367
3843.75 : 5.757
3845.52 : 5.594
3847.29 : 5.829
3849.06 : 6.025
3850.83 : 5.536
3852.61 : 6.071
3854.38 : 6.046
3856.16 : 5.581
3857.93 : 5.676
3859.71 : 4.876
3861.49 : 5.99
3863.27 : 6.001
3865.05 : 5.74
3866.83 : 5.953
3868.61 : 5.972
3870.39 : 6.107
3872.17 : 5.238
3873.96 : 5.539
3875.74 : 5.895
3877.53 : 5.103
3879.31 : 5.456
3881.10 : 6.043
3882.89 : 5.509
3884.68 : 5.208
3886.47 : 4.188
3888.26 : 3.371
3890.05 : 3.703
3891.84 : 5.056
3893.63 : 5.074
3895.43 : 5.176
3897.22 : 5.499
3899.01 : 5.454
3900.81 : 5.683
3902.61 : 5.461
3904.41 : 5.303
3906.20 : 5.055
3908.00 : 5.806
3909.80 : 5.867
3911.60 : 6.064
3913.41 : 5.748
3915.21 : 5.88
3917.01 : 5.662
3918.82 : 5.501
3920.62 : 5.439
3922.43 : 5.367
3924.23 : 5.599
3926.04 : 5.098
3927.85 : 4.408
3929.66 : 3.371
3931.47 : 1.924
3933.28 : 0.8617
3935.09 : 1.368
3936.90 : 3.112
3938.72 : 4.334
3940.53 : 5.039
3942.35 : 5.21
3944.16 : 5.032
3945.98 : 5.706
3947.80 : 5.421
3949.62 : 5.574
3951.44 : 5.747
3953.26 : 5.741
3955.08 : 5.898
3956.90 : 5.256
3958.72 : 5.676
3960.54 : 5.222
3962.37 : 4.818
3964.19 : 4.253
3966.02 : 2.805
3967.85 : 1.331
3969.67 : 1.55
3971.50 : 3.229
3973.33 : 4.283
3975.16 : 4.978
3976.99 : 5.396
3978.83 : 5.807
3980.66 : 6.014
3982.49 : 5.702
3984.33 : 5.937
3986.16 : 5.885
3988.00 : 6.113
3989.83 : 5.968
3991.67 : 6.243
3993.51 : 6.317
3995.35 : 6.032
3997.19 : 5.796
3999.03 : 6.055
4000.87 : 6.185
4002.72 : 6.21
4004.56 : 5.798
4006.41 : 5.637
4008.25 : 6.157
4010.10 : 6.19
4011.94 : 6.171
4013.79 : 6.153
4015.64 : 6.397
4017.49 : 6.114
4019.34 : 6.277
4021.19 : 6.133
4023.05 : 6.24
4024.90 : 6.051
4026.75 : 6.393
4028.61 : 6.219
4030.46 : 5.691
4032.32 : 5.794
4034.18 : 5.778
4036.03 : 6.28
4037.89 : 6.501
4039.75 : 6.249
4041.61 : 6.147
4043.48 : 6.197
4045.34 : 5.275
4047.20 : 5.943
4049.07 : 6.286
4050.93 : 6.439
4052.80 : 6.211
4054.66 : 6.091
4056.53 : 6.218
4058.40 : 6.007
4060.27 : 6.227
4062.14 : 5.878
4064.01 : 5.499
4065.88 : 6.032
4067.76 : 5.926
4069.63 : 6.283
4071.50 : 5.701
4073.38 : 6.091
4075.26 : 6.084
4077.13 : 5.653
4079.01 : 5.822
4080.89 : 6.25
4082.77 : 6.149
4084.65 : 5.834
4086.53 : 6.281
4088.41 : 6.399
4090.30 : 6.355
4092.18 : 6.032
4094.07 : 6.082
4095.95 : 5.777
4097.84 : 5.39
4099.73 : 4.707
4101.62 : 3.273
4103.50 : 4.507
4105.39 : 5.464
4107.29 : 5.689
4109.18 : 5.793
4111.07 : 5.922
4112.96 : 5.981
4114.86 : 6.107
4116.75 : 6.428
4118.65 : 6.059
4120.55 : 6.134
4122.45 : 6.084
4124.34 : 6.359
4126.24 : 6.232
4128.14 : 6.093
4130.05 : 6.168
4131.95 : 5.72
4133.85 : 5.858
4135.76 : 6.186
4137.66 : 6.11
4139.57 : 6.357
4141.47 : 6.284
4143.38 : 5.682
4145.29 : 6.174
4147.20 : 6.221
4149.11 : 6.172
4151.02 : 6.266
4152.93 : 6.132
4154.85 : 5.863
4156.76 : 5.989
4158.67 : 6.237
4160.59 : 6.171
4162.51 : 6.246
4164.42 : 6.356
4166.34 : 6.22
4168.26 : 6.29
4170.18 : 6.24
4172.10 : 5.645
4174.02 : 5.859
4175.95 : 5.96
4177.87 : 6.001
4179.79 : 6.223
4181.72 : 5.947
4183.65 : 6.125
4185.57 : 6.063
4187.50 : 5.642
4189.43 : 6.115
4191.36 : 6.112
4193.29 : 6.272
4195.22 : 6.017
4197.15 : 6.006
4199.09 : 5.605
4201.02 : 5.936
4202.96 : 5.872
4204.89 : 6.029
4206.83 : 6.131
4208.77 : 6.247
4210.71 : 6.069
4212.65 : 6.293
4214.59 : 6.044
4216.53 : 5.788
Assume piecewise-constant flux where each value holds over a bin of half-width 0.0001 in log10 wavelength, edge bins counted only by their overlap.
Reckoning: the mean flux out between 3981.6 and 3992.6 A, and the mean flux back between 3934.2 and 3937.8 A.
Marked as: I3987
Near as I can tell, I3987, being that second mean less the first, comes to -3.7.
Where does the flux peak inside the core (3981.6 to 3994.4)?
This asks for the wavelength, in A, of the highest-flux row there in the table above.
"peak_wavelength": 3993.51 A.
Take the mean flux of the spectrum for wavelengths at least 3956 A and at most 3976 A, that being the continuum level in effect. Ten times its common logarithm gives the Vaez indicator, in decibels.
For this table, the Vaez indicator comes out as 6.0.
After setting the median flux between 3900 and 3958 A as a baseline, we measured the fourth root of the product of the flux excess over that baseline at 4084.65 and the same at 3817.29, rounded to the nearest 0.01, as 0.63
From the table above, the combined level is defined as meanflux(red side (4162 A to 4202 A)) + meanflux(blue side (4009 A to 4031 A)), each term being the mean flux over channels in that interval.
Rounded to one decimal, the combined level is 12.2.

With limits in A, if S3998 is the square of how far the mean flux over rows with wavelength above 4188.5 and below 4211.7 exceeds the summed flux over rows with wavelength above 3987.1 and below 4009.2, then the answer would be 4419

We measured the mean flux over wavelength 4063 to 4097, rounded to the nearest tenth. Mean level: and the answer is 6.0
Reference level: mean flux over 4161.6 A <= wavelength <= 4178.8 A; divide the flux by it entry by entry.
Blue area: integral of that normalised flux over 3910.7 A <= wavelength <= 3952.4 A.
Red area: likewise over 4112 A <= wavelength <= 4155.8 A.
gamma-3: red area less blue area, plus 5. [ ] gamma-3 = 17.0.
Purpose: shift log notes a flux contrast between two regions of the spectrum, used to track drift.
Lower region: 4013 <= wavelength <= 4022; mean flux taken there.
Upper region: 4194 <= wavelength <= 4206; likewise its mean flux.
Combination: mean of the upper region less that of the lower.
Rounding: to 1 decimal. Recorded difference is -0.3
